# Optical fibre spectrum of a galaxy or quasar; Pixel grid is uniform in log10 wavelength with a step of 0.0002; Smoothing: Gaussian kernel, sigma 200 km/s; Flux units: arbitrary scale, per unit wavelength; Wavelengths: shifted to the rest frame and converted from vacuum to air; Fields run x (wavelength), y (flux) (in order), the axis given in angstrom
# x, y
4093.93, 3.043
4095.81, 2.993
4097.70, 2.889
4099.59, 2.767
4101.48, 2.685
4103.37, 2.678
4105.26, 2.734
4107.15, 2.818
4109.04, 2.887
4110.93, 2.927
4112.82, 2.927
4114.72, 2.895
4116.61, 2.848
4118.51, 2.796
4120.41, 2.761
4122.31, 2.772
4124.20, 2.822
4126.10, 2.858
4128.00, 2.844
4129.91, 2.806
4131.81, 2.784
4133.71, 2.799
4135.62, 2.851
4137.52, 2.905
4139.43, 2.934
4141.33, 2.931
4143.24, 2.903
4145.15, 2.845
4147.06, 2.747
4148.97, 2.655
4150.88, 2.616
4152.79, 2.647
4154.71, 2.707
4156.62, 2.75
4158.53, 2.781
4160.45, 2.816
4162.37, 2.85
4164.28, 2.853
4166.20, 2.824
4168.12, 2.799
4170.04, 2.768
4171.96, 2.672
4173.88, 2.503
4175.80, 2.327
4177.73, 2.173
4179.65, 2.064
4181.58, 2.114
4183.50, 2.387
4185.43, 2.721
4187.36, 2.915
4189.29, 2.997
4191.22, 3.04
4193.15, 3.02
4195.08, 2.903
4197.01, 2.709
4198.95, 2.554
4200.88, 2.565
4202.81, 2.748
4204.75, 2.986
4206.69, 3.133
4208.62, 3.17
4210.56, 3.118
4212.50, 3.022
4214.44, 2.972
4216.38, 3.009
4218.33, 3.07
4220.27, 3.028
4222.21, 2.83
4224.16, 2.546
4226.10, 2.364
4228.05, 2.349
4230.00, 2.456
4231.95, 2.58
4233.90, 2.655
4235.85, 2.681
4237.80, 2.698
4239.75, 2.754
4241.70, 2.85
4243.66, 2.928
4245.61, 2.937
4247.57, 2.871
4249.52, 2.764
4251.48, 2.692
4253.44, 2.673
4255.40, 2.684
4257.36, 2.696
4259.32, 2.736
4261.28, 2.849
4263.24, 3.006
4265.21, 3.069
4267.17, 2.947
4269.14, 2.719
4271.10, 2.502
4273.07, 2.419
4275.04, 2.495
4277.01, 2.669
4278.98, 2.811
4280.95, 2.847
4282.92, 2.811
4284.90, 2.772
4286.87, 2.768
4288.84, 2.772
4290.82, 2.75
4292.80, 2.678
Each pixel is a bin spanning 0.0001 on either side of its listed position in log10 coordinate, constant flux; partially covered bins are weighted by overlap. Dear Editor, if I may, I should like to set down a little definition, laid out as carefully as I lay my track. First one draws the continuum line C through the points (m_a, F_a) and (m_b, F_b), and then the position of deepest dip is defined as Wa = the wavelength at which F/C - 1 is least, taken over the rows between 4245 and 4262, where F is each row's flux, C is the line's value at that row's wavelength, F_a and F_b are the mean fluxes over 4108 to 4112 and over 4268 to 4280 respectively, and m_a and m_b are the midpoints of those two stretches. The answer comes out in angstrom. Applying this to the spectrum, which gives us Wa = 4253.44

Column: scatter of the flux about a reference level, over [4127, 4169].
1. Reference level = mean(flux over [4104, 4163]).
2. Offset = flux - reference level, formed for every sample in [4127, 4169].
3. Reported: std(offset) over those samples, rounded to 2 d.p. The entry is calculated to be 0.09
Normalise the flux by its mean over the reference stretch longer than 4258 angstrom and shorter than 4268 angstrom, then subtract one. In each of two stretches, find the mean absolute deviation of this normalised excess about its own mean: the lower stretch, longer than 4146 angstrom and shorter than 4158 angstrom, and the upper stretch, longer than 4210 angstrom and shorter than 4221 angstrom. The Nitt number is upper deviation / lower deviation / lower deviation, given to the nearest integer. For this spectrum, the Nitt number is 49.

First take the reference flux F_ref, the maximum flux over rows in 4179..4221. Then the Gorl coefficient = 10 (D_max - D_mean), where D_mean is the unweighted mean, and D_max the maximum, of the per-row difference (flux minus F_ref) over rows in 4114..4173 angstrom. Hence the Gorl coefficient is 1.3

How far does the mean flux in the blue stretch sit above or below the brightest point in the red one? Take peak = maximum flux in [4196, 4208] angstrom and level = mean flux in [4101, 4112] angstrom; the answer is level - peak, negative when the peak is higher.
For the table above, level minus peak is -0.34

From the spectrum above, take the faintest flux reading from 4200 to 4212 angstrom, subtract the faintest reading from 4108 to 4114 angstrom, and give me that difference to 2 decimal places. -0.32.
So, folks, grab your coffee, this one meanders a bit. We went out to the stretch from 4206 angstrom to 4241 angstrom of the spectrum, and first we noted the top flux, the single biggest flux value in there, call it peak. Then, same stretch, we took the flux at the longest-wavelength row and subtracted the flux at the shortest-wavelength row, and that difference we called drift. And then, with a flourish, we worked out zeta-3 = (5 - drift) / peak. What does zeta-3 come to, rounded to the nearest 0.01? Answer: 1.70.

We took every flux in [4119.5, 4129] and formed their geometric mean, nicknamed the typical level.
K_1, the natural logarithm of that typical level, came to 1.03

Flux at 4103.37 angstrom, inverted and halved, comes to 0.187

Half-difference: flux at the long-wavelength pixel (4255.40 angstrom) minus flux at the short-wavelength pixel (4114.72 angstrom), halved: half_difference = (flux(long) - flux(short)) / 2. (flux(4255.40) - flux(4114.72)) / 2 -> -0.11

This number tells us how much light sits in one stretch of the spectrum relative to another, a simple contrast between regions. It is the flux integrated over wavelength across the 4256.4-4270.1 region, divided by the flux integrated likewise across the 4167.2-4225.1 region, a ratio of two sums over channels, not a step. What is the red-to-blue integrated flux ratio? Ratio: 0.2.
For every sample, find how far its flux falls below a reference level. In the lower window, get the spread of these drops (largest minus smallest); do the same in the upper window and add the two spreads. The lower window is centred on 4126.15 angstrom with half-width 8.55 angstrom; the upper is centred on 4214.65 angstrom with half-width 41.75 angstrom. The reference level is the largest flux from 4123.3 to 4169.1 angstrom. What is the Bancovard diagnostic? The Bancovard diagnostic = 1.20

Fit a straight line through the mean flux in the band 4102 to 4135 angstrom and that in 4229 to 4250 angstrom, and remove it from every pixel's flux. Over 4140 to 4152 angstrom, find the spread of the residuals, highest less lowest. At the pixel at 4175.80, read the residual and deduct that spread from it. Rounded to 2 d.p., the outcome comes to -0.77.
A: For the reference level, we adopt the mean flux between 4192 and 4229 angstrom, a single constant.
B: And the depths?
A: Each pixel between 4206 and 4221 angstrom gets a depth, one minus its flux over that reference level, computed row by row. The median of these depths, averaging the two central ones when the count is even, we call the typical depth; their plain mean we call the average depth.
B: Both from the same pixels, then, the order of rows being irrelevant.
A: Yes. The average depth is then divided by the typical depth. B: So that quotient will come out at 1.08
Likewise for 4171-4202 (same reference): 1.06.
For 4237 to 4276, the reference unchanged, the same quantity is 0.81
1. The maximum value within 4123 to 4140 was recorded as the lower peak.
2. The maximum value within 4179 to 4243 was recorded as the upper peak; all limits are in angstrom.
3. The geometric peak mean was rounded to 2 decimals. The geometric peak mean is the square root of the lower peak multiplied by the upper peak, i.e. 3.05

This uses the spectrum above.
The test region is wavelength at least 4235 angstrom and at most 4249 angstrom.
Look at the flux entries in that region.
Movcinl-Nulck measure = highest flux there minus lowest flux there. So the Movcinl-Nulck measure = 0.26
